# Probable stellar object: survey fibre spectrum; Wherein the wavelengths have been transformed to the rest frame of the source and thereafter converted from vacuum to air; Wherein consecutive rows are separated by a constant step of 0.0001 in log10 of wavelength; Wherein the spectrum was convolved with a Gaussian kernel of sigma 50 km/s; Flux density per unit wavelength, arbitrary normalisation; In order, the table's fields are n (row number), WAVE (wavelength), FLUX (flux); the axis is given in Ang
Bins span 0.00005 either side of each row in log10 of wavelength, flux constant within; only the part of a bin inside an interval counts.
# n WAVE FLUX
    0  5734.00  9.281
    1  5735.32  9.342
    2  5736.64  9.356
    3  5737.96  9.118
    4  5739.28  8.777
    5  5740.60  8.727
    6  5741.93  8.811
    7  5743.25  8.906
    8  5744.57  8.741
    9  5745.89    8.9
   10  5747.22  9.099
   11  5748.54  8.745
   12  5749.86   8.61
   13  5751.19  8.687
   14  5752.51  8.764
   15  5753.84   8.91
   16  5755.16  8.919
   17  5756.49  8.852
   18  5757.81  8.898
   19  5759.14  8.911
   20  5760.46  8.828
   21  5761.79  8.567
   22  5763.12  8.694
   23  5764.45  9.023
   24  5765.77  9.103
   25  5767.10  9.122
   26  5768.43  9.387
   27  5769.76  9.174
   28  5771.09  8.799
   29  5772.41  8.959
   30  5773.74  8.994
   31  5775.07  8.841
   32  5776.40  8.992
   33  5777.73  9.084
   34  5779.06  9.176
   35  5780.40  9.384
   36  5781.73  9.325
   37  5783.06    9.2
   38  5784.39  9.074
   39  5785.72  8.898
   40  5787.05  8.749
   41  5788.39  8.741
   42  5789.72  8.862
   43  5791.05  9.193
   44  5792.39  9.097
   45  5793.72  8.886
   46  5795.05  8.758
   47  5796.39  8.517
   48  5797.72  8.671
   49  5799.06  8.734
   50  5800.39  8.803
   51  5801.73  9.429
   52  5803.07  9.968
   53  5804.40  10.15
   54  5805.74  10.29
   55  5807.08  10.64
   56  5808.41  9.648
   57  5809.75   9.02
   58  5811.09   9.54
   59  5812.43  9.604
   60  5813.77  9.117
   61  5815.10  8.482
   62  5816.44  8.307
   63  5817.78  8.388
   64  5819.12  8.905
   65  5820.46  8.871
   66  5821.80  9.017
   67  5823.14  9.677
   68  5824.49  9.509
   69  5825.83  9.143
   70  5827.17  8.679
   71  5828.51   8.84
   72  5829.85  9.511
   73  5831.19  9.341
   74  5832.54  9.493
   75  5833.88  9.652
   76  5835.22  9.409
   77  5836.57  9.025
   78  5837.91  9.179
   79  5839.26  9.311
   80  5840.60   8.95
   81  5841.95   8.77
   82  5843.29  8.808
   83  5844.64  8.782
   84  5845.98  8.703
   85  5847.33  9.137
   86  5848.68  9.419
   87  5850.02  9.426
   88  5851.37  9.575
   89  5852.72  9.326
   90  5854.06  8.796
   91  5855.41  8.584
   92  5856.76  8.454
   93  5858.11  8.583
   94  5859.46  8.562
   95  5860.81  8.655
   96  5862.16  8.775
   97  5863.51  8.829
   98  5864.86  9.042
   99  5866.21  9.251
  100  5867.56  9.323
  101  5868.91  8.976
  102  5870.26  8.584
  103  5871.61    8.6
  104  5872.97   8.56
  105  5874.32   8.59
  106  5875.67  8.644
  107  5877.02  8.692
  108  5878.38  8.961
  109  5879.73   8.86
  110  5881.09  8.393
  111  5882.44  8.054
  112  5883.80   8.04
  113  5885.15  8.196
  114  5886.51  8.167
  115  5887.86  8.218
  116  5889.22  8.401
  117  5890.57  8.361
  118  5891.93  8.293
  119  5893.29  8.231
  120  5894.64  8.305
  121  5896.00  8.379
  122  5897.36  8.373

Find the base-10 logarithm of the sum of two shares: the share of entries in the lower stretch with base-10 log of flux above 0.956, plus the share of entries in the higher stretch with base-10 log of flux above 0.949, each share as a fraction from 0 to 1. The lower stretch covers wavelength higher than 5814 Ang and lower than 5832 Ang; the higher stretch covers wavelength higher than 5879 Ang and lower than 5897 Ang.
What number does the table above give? -0.41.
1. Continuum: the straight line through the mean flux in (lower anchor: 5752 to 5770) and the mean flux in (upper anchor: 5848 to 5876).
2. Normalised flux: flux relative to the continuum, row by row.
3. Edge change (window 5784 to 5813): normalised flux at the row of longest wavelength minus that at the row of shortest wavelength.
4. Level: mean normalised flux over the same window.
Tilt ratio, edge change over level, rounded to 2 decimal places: 0.06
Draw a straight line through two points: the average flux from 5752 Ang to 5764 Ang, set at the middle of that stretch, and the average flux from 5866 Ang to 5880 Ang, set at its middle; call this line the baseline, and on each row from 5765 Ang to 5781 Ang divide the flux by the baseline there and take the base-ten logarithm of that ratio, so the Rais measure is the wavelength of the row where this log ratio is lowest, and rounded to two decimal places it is 5771.09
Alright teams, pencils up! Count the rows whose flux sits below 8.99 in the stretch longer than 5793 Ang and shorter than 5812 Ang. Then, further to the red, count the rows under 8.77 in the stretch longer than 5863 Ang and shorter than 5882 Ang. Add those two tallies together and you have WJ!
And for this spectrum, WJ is 13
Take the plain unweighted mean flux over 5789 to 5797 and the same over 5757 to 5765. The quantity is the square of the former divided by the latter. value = 9.0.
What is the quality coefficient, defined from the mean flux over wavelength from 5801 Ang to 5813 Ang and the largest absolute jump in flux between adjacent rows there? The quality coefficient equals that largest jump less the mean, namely -8.8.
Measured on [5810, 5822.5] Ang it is -8.3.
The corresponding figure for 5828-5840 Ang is -8.6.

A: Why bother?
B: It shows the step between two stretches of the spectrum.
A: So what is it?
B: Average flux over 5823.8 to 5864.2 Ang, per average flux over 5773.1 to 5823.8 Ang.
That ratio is 0.99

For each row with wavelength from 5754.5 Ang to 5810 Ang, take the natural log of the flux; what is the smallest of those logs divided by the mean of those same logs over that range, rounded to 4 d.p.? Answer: 0.9703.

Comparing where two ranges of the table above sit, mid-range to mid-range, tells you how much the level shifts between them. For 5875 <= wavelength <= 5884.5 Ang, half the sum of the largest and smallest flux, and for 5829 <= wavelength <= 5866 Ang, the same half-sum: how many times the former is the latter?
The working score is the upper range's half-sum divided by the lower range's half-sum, 0.939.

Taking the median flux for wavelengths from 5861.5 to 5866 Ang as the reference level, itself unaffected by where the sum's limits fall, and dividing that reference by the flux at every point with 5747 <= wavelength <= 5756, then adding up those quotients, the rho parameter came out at 7.01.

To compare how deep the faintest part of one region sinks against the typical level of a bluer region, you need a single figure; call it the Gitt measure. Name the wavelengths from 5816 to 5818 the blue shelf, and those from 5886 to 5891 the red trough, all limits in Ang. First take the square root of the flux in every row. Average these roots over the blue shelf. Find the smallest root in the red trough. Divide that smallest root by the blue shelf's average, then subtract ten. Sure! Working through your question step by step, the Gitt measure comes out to -9.01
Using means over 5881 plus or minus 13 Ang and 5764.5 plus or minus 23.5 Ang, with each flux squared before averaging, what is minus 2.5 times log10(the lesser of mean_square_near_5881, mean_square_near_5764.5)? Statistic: -4.64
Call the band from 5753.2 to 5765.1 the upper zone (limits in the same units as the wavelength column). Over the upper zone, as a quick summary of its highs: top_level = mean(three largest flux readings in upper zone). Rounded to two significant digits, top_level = 9.0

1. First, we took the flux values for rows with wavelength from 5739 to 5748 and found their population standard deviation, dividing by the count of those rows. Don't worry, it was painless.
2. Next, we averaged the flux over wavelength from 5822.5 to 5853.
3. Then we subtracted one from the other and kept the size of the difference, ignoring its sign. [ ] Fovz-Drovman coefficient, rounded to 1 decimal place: 9.1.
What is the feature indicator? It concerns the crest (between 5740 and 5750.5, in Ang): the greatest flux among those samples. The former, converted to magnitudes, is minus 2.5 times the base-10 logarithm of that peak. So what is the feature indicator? -2.40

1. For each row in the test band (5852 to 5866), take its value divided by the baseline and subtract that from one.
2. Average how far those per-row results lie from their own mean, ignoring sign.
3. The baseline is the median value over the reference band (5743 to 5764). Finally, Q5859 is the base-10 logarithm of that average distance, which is -1.66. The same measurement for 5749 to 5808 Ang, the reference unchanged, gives -1.46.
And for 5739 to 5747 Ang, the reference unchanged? -2.15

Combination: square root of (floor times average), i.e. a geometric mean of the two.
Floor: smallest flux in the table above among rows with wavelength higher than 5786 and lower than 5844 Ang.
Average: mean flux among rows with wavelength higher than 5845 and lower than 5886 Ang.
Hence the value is 8.54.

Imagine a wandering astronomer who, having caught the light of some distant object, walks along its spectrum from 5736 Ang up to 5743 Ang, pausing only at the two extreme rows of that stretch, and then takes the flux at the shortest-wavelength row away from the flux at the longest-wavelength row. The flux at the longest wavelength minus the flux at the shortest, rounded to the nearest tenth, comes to -0.5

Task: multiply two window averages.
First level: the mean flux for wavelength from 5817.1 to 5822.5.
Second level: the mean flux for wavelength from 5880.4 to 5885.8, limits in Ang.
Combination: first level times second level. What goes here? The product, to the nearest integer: 72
